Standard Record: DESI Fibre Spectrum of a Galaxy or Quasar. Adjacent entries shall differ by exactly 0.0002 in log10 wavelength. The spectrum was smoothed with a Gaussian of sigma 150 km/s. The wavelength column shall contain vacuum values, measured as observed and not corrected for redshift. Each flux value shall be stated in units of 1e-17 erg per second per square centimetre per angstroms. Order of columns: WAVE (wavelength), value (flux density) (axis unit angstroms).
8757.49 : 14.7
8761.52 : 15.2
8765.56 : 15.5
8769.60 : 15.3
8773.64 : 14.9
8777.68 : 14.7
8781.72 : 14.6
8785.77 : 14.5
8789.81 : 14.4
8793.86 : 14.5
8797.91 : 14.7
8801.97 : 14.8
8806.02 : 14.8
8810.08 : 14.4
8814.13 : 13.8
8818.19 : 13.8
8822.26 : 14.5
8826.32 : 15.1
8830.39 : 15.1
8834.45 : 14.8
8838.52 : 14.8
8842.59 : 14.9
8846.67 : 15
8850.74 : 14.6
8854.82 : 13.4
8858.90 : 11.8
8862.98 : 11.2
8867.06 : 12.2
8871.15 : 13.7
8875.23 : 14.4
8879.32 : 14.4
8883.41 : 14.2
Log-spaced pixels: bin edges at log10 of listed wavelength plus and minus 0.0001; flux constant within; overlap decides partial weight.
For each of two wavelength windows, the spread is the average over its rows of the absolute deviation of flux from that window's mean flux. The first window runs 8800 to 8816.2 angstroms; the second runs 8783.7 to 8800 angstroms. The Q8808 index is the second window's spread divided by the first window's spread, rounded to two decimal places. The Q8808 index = 0.25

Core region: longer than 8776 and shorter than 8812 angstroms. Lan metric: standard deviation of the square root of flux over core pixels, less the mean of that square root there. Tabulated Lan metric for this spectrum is -3.80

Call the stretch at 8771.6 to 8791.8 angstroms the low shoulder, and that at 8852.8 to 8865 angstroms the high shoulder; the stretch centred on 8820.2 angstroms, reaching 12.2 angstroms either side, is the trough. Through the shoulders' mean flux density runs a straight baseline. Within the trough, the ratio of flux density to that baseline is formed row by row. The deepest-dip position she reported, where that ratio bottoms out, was 8814.13 angstroms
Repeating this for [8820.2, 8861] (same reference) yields 8858.90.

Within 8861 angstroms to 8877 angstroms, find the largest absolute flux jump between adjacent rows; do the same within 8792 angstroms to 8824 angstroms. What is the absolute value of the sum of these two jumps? 2.2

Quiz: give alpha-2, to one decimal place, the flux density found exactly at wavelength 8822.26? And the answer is 14.5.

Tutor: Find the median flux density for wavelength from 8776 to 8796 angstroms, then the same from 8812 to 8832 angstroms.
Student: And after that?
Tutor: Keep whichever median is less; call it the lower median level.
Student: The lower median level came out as 14.5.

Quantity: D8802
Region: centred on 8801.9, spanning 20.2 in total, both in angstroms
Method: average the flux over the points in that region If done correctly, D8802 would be 14.6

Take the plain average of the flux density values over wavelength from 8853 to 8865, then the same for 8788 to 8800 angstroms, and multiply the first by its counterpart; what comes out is 176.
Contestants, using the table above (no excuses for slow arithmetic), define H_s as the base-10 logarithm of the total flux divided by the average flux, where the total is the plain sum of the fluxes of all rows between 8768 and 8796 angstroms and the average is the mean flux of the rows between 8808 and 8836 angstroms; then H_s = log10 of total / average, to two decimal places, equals 0.85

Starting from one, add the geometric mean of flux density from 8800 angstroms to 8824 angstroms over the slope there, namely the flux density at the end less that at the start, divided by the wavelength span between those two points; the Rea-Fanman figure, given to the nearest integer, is -969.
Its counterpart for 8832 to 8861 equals -114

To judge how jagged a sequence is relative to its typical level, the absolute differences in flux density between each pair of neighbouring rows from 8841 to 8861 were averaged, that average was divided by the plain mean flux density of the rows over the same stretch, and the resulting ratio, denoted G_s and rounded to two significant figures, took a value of 0.059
